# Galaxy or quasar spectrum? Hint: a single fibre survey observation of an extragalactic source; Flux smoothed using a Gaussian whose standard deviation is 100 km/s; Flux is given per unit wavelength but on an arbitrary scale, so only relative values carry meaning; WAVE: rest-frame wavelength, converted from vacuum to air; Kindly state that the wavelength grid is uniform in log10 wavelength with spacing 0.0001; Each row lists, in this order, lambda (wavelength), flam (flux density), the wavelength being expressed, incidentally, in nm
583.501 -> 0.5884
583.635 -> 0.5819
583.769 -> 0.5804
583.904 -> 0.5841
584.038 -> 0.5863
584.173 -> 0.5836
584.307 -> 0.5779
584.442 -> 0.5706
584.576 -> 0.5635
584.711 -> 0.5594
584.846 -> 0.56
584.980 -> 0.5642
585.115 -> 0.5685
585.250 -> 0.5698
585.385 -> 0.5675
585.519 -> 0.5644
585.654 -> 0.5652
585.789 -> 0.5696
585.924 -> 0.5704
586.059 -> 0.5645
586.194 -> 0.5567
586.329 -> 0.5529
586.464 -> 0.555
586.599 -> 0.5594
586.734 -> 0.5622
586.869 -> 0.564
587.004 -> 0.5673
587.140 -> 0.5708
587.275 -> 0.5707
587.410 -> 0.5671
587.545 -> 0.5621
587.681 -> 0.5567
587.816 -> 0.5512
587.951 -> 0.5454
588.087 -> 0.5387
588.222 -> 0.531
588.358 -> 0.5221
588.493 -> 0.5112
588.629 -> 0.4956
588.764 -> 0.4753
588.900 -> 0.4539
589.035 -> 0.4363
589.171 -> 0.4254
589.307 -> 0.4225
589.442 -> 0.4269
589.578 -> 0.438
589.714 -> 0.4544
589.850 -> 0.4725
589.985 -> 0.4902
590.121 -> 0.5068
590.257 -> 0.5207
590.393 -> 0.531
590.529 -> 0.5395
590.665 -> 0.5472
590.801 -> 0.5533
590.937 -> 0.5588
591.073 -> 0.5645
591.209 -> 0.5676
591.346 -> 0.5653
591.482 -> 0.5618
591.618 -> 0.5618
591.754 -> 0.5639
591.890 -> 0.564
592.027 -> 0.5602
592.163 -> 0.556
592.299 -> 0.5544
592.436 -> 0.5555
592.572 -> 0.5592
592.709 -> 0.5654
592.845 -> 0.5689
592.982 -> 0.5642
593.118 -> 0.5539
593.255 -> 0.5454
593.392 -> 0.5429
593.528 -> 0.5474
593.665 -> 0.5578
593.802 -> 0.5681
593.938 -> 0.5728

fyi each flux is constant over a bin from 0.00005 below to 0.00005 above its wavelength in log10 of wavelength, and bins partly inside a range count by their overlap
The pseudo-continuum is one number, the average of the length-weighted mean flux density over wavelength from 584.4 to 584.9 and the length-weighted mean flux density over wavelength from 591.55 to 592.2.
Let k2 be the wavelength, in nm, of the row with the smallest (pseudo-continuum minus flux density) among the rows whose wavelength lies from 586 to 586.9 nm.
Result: 586.059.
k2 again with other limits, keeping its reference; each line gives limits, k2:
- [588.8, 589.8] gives 589.714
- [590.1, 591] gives 590.937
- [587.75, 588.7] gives 587.816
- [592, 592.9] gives 592.845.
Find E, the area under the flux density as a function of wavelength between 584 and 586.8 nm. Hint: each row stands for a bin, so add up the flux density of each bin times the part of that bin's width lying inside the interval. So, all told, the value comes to 1.58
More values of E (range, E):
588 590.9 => 1.42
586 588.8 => 1.53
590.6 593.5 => 1.62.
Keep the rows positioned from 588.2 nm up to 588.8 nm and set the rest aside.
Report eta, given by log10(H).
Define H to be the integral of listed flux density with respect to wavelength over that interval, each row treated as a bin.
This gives -0.52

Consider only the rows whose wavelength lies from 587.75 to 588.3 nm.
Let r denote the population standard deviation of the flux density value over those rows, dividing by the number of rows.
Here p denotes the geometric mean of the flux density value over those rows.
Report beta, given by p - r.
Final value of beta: 0.534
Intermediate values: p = 0.542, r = 0.008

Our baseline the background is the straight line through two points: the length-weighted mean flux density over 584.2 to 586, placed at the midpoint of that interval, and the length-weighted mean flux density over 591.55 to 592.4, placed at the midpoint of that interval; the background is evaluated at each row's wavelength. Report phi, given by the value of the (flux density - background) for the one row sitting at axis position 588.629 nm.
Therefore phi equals -0.07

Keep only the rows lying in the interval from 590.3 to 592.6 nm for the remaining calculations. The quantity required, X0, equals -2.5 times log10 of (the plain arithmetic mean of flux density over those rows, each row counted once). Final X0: 0.64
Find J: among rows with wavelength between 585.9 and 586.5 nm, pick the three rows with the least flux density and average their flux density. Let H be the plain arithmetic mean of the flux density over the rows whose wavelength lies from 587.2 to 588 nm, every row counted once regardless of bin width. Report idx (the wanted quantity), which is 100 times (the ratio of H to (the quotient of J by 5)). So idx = 504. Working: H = 0.559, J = 0.555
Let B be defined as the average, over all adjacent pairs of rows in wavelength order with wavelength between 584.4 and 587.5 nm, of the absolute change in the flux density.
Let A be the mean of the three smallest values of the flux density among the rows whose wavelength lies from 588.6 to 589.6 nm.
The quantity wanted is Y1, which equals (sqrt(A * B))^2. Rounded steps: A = 0.4249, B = 0.003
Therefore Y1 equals 0.0014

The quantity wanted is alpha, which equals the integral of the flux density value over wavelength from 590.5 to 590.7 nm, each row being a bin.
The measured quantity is 0.109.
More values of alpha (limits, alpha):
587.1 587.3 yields 0.114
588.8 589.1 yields 0.135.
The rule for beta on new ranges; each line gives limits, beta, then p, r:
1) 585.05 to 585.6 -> 0.566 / 0.568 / 0.002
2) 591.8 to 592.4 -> 0.555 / 0.559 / 0.004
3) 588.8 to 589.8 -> 0.424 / 0.437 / 0.012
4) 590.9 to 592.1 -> 0.561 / 0.563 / 0.003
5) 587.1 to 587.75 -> 0.560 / 0.565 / 0.005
